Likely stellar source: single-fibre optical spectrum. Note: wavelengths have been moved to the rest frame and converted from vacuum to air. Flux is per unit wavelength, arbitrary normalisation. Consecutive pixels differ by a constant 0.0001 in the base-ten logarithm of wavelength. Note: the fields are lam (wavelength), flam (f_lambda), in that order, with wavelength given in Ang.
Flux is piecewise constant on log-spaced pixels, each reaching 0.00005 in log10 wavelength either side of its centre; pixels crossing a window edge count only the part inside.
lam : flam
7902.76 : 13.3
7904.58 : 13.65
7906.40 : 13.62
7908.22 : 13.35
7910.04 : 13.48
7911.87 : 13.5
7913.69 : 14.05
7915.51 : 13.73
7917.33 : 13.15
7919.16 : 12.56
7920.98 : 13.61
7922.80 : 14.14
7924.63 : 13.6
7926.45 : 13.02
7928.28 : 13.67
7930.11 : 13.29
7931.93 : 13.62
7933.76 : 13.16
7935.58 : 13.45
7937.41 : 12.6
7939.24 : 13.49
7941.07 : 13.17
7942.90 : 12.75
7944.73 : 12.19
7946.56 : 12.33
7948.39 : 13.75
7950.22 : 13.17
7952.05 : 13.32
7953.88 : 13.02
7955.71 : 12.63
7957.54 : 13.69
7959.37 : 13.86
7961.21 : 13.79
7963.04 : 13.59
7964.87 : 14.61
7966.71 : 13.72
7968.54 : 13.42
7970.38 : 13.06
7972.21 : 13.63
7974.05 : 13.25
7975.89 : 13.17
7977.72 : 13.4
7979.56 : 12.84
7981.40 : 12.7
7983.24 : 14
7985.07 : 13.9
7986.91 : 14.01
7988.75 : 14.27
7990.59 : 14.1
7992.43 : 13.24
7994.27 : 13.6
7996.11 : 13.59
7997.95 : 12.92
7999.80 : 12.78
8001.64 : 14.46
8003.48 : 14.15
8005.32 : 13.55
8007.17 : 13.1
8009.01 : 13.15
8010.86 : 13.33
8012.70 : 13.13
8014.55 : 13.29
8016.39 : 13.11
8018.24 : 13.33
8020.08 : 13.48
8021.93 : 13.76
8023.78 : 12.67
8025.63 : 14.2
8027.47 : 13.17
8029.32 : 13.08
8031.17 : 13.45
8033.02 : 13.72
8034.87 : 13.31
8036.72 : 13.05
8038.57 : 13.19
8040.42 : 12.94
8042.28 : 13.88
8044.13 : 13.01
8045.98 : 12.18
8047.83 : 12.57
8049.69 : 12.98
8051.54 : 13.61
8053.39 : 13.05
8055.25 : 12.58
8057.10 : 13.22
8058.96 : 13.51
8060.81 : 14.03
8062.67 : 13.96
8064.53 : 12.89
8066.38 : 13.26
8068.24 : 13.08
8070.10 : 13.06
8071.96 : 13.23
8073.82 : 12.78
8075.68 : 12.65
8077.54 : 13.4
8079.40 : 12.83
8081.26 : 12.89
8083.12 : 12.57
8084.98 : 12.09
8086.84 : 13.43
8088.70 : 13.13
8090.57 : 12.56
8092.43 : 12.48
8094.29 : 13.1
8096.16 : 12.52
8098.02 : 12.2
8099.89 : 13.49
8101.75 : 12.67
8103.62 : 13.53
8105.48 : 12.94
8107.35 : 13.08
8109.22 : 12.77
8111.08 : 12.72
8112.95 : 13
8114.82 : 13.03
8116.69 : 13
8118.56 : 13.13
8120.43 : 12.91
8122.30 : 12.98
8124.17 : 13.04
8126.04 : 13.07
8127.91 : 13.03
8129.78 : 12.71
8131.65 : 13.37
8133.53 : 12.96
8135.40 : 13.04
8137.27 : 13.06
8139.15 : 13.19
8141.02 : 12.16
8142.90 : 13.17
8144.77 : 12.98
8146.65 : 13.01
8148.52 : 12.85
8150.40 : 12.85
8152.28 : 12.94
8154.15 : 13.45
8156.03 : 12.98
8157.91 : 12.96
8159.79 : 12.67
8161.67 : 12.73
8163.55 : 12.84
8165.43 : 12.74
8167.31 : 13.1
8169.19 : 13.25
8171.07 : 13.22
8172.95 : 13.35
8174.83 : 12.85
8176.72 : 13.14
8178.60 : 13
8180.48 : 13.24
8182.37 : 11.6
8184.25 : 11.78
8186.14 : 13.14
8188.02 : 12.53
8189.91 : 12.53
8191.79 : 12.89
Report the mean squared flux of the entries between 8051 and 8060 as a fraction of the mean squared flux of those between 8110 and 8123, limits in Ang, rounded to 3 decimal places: 1.036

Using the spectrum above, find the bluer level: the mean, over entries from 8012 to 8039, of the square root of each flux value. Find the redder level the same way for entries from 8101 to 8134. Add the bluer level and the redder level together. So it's 7.26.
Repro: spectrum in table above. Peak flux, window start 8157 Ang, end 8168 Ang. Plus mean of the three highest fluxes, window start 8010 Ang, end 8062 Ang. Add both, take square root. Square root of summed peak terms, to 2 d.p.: 5.21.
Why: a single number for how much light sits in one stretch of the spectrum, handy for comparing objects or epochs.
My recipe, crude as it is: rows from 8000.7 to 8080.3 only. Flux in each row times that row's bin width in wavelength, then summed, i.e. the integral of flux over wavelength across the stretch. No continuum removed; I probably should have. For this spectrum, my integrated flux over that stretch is 1056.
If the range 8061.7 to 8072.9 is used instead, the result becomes 148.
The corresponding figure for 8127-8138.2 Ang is 146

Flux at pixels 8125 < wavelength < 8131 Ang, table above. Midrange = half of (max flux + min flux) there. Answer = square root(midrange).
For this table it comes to 3.59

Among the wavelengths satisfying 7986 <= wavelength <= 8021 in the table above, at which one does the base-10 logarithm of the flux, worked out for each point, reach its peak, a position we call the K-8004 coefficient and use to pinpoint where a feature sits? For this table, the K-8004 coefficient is 8001.64 Ang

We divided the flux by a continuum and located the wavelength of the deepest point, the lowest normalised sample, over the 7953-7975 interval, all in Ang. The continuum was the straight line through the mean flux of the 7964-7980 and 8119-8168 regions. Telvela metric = 7955.71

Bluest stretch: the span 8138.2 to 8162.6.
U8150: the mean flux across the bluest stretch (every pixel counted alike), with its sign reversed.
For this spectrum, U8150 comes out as -12.9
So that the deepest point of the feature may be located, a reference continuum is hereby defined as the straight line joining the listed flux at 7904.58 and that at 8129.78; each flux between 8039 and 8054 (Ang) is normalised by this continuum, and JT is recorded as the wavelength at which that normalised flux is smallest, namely 8045.98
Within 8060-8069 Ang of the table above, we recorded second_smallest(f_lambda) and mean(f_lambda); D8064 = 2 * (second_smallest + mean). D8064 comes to 53.0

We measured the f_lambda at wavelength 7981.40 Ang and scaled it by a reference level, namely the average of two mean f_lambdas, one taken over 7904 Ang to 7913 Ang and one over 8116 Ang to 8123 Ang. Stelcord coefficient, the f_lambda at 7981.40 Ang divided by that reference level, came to 0.96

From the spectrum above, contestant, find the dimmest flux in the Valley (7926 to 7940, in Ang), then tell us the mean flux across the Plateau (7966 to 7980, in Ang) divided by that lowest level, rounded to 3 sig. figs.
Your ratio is 1.06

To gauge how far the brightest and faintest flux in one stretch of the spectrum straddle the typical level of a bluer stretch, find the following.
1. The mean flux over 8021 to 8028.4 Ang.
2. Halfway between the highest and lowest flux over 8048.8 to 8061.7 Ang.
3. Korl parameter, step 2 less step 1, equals -0.14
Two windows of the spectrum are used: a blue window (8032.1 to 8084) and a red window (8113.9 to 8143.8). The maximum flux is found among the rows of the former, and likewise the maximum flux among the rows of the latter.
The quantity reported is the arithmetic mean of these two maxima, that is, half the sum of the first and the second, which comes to 13.7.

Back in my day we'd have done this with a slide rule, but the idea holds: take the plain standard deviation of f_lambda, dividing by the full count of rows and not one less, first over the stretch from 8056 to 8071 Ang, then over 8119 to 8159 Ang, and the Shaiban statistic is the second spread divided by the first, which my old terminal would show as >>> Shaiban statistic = 0.6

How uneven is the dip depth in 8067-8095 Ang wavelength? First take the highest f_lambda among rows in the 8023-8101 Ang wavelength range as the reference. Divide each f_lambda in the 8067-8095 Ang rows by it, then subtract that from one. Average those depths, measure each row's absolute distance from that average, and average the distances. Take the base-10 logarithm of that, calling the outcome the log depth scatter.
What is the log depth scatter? -1.7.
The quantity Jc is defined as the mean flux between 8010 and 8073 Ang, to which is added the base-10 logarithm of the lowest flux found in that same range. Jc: 14.3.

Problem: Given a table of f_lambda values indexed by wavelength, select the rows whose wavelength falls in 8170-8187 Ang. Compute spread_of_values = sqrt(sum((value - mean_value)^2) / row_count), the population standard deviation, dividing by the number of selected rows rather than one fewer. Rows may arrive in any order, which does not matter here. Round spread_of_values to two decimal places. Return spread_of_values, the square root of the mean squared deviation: 0.62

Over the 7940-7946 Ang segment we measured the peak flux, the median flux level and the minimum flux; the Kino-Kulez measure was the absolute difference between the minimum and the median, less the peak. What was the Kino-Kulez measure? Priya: -12.6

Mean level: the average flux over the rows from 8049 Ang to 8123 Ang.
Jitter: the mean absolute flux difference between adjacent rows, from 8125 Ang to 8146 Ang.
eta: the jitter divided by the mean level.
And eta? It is 0.030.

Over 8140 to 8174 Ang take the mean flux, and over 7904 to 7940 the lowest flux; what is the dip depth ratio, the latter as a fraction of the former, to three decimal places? 0.969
